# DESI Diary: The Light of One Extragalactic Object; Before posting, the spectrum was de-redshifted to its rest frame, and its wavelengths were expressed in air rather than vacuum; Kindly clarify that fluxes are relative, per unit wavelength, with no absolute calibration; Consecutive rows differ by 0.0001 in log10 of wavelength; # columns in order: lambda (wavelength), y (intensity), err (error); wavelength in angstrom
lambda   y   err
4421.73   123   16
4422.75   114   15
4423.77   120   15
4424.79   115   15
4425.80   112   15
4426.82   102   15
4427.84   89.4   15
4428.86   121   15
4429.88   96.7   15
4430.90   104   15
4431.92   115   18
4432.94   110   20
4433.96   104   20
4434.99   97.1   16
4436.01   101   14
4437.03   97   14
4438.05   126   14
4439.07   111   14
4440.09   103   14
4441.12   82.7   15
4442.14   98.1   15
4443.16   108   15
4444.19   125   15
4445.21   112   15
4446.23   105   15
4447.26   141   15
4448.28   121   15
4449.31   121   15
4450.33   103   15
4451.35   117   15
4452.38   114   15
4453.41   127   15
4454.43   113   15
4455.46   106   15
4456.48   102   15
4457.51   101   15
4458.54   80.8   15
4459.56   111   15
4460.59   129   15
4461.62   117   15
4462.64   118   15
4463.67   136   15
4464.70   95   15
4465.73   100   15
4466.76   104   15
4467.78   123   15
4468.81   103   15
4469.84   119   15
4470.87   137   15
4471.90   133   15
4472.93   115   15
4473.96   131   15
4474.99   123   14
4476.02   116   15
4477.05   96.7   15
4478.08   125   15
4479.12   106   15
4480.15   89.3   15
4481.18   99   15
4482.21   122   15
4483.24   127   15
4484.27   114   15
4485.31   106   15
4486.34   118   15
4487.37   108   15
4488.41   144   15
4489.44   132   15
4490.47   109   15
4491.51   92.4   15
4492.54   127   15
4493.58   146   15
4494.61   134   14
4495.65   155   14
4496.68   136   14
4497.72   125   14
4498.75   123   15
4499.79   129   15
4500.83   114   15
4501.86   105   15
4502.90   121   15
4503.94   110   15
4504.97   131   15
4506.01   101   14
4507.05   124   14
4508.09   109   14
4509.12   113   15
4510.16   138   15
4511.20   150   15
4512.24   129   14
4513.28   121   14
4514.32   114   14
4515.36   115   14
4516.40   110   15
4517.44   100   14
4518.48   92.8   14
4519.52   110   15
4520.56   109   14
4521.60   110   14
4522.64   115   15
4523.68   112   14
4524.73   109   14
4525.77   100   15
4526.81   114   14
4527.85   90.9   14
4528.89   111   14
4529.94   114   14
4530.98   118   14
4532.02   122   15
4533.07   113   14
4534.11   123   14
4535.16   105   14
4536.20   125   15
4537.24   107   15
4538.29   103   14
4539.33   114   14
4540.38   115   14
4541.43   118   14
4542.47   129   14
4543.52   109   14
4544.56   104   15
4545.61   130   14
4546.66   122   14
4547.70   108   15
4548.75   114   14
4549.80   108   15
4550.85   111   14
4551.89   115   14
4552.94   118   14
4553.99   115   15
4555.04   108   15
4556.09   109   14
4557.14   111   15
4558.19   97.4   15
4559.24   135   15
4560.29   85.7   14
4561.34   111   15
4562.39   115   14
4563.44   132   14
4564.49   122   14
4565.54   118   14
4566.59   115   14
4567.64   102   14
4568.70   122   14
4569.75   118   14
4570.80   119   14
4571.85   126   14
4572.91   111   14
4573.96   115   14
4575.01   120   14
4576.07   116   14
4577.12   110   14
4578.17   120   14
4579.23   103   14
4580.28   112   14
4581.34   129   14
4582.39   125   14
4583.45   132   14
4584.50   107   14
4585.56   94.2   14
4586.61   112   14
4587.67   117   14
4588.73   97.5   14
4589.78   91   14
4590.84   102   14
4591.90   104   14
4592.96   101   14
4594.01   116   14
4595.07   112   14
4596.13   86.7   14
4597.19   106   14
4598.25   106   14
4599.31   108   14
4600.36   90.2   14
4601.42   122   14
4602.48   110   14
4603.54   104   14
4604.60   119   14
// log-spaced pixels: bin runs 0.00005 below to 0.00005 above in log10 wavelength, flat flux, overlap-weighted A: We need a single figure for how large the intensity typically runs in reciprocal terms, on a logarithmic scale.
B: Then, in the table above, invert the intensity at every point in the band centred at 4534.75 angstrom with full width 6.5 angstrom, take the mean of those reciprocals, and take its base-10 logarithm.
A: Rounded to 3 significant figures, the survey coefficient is -2.06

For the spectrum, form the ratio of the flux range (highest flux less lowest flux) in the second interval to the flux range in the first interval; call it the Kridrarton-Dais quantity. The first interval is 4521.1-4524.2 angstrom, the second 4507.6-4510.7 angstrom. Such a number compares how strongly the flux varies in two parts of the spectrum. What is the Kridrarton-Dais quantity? 5.8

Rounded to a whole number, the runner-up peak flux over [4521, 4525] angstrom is 112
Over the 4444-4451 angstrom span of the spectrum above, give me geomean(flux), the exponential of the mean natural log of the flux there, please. 118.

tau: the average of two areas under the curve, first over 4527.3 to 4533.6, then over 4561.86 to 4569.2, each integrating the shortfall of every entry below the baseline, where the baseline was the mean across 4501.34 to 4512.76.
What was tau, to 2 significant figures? 41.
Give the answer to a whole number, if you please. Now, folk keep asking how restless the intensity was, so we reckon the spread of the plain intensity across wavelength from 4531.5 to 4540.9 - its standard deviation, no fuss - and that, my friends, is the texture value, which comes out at 8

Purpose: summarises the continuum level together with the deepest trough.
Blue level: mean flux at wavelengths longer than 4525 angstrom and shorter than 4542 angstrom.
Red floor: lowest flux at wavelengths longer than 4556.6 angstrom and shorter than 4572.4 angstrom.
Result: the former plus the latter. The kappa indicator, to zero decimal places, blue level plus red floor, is 198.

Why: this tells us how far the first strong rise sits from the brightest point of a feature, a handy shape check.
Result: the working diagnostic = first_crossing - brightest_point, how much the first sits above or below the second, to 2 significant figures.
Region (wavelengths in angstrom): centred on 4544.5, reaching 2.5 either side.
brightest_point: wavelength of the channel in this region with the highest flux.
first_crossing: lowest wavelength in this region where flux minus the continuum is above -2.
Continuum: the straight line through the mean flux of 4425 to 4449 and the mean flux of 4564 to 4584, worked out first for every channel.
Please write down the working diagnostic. -3.1 angstrom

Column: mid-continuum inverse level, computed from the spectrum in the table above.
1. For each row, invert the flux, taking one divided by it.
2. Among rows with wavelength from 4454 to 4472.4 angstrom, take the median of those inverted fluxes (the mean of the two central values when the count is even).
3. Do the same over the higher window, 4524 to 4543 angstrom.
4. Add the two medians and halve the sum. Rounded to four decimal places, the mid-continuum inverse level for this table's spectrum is 0.0089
